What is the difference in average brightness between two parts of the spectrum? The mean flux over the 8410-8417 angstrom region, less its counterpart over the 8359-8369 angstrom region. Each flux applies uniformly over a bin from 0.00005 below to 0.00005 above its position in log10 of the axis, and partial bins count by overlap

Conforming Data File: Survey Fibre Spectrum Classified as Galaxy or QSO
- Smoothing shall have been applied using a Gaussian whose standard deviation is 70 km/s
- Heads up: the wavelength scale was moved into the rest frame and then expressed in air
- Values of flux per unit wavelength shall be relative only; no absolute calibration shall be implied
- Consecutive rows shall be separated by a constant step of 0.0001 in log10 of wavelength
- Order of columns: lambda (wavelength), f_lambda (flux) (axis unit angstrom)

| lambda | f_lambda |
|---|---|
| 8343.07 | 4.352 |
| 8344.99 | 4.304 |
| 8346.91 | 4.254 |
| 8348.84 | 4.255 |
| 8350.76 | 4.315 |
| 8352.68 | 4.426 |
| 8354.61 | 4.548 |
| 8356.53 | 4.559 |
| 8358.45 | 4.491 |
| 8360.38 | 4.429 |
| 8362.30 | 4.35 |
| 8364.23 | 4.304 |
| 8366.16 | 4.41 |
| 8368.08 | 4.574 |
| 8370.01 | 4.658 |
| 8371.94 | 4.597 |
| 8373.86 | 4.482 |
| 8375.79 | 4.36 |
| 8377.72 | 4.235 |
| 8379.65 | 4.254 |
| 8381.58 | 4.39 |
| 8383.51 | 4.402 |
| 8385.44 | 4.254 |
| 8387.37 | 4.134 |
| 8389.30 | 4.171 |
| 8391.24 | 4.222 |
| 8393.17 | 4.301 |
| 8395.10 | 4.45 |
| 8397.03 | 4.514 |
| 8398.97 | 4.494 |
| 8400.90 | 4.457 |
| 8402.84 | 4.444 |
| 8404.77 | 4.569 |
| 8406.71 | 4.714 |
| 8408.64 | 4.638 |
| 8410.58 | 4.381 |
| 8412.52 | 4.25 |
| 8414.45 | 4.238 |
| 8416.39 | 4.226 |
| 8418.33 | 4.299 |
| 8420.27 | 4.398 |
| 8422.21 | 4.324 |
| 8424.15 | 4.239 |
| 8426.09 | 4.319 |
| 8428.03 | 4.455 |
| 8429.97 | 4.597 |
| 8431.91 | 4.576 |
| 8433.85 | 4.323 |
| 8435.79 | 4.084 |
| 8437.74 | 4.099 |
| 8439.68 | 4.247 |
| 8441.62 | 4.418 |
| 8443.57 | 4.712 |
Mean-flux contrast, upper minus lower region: -0.14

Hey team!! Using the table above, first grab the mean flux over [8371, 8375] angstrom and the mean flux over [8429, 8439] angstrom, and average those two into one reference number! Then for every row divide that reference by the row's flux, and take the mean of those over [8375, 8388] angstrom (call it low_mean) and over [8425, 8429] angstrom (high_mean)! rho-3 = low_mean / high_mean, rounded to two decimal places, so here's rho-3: 1.02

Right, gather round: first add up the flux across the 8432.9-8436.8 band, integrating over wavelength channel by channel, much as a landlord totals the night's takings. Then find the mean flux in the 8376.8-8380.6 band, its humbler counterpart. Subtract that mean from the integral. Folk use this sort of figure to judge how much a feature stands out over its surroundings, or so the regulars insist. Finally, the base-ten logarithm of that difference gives 1.08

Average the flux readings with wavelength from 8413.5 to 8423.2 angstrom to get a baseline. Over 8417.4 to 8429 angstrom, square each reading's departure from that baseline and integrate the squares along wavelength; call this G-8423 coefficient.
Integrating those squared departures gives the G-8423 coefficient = 0.08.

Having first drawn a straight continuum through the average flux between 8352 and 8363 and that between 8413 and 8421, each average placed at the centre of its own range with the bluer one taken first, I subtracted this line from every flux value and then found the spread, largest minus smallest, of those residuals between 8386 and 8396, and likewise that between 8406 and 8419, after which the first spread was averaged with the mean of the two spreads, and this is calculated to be 0.37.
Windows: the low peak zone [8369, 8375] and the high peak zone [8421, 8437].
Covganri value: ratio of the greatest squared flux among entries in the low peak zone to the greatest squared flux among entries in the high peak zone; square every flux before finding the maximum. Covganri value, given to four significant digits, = 1.027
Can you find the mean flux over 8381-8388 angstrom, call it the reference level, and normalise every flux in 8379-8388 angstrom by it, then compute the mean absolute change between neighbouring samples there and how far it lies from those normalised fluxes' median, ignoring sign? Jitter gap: 0.97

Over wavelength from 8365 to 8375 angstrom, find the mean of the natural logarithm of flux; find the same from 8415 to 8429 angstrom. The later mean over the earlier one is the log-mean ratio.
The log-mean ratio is 0.97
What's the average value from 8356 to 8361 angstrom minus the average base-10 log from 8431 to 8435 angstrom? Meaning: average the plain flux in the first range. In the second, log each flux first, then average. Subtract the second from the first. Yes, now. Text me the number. 3.84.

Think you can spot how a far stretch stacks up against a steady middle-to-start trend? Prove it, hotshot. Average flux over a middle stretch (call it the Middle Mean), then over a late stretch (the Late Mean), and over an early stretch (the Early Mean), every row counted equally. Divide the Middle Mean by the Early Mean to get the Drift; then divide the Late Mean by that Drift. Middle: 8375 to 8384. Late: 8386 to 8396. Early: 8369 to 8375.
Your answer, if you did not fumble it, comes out 4.50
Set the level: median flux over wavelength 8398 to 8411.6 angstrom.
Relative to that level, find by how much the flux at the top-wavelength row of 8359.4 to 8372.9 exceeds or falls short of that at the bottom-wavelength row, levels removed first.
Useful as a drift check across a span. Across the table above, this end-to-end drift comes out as 0.17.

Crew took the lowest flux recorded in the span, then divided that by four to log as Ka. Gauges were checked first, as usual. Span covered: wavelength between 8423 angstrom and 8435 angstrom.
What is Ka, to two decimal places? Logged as 1.06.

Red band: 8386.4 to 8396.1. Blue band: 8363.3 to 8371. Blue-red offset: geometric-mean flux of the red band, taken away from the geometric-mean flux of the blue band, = 0.23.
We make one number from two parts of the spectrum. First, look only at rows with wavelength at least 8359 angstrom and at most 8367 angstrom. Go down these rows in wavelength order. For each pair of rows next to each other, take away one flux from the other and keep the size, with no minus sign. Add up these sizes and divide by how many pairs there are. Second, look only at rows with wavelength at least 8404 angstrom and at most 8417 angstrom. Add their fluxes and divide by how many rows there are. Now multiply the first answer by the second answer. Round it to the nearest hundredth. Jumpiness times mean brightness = 0.34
